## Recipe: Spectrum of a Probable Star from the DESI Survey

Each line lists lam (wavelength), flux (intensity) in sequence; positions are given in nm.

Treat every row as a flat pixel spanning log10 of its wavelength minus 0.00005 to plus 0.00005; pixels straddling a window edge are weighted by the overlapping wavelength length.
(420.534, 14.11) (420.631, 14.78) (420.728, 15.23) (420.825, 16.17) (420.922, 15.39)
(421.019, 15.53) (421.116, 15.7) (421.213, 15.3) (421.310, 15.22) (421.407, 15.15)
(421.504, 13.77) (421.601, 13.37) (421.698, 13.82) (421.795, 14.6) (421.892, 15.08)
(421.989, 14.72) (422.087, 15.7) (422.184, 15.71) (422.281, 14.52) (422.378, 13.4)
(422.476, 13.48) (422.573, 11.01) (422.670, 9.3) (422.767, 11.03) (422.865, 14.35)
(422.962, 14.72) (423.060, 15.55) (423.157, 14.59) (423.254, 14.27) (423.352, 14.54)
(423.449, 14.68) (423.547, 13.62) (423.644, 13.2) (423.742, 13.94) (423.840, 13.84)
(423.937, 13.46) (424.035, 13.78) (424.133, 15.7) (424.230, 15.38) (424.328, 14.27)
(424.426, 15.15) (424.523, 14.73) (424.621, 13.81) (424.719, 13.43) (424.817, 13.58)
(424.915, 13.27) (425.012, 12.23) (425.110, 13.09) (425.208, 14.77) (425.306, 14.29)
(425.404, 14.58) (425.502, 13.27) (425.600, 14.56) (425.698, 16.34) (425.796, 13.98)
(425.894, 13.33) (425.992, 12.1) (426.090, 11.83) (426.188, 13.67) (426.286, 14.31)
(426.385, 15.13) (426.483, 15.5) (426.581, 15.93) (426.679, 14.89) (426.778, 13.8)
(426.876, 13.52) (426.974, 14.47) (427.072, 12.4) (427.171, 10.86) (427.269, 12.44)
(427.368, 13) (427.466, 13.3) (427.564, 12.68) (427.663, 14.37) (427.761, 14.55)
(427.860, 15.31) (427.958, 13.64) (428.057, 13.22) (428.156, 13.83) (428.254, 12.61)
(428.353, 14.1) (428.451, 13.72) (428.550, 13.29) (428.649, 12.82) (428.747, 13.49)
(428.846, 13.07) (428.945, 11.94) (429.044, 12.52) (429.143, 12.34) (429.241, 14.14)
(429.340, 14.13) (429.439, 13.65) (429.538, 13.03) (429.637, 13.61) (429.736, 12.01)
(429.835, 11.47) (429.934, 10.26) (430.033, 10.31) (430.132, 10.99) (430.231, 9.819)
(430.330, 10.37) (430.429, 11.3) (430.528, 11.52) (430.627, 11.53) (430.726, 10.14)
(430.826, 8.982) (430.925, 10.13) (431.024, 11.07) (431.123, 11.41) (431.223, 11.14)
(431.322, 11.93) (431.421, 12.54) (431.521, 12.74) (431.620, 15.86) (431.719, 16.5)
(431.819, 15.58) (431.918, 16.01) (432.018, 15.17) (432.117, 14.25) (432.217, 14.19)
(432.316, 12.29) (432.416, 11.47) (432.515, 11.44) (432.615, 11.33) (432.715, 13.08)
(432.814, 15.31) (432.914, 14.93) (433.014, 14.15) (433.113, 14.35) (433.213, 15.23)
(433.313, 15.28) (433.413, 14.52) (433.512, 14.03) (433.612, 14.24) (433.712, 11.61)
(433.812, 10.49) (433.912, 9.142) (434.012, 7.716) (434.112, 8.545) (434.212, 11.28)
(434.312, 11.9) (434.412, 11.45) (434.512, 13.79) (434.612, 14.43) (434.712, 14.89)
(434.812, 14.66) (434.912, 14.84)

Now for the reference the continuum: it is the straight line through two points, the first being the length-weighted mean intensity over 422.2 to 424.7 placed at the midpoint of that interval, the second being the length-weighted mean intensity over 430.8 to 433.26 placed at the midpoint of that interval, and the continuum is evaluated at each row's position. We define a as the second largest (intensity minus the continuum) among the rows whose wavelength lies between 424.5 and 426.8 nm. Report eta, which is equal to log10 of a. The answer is 0.36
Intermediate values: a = 2.3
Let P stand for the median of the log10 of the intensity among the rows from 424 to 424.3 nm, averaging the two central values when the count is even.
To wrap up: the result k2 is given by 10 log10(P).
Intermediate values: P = 1.19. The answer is 0.7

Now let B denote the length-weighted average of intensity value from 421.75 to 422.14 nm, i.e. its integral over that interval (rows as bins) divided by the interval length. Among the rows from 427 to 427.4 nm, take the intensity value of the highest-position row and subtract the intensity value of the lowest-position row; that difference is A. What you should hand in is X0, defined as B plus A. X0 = 15.6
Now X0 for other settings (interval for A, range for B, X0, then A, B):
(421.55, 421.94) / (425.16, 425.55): 15.9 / 1.7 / 14.2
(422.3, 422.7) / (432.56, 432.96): 9.5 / -4.1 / 13.6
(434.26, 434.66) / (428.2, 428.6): 16.0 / 2.5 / 13.4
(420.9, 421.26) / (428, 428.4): 13.3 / -0.1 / 13.4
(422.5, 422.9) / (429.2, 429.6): 17.0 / 3.3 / 13.7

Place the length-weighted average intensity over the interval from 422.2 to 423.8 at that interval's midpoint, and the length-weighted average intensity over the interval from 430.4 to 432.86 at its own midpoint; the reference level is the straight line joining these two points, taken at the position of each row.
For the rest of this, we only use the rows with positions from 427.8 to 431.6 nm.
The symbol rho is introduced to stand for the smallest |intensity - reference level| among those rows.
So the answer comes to 0.04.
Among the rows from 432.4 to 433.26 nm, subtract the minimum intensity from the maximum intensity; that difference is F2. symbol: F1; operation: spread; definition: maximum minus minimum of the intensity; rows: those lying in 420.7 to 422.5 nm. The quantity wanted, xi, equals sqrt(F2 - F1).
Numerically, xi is 1.1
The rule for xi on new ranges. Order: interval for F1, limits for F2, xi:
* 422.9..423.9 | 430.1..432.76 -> 2.3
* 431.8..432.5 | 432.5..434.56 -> 1.7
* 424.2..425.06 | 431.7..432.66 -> 1.4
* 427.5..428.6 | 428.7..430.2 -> 1.1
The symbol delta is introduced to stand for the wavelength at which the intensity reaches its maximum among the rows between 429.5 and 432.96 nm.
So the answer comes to 431.719 nm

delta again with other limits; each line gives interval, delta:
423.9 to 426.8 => 425.698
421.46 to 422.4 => 422.184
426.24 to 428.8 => 426.581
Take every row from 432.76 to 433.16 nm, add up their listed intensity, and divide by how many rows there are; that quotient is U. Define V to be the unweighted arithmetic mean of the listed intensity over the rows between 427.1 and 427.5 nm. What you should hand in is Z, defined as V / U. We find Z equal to 0.8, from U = 14.7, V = 12.4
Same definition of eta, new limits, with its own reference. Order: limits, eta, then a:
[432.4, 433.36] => 0.32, 2.1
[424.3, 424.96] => -0.03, 0.9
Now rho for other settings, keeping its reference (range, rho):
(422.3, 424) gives 0.00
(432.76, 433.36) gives 1.60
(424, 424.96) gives 0.05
